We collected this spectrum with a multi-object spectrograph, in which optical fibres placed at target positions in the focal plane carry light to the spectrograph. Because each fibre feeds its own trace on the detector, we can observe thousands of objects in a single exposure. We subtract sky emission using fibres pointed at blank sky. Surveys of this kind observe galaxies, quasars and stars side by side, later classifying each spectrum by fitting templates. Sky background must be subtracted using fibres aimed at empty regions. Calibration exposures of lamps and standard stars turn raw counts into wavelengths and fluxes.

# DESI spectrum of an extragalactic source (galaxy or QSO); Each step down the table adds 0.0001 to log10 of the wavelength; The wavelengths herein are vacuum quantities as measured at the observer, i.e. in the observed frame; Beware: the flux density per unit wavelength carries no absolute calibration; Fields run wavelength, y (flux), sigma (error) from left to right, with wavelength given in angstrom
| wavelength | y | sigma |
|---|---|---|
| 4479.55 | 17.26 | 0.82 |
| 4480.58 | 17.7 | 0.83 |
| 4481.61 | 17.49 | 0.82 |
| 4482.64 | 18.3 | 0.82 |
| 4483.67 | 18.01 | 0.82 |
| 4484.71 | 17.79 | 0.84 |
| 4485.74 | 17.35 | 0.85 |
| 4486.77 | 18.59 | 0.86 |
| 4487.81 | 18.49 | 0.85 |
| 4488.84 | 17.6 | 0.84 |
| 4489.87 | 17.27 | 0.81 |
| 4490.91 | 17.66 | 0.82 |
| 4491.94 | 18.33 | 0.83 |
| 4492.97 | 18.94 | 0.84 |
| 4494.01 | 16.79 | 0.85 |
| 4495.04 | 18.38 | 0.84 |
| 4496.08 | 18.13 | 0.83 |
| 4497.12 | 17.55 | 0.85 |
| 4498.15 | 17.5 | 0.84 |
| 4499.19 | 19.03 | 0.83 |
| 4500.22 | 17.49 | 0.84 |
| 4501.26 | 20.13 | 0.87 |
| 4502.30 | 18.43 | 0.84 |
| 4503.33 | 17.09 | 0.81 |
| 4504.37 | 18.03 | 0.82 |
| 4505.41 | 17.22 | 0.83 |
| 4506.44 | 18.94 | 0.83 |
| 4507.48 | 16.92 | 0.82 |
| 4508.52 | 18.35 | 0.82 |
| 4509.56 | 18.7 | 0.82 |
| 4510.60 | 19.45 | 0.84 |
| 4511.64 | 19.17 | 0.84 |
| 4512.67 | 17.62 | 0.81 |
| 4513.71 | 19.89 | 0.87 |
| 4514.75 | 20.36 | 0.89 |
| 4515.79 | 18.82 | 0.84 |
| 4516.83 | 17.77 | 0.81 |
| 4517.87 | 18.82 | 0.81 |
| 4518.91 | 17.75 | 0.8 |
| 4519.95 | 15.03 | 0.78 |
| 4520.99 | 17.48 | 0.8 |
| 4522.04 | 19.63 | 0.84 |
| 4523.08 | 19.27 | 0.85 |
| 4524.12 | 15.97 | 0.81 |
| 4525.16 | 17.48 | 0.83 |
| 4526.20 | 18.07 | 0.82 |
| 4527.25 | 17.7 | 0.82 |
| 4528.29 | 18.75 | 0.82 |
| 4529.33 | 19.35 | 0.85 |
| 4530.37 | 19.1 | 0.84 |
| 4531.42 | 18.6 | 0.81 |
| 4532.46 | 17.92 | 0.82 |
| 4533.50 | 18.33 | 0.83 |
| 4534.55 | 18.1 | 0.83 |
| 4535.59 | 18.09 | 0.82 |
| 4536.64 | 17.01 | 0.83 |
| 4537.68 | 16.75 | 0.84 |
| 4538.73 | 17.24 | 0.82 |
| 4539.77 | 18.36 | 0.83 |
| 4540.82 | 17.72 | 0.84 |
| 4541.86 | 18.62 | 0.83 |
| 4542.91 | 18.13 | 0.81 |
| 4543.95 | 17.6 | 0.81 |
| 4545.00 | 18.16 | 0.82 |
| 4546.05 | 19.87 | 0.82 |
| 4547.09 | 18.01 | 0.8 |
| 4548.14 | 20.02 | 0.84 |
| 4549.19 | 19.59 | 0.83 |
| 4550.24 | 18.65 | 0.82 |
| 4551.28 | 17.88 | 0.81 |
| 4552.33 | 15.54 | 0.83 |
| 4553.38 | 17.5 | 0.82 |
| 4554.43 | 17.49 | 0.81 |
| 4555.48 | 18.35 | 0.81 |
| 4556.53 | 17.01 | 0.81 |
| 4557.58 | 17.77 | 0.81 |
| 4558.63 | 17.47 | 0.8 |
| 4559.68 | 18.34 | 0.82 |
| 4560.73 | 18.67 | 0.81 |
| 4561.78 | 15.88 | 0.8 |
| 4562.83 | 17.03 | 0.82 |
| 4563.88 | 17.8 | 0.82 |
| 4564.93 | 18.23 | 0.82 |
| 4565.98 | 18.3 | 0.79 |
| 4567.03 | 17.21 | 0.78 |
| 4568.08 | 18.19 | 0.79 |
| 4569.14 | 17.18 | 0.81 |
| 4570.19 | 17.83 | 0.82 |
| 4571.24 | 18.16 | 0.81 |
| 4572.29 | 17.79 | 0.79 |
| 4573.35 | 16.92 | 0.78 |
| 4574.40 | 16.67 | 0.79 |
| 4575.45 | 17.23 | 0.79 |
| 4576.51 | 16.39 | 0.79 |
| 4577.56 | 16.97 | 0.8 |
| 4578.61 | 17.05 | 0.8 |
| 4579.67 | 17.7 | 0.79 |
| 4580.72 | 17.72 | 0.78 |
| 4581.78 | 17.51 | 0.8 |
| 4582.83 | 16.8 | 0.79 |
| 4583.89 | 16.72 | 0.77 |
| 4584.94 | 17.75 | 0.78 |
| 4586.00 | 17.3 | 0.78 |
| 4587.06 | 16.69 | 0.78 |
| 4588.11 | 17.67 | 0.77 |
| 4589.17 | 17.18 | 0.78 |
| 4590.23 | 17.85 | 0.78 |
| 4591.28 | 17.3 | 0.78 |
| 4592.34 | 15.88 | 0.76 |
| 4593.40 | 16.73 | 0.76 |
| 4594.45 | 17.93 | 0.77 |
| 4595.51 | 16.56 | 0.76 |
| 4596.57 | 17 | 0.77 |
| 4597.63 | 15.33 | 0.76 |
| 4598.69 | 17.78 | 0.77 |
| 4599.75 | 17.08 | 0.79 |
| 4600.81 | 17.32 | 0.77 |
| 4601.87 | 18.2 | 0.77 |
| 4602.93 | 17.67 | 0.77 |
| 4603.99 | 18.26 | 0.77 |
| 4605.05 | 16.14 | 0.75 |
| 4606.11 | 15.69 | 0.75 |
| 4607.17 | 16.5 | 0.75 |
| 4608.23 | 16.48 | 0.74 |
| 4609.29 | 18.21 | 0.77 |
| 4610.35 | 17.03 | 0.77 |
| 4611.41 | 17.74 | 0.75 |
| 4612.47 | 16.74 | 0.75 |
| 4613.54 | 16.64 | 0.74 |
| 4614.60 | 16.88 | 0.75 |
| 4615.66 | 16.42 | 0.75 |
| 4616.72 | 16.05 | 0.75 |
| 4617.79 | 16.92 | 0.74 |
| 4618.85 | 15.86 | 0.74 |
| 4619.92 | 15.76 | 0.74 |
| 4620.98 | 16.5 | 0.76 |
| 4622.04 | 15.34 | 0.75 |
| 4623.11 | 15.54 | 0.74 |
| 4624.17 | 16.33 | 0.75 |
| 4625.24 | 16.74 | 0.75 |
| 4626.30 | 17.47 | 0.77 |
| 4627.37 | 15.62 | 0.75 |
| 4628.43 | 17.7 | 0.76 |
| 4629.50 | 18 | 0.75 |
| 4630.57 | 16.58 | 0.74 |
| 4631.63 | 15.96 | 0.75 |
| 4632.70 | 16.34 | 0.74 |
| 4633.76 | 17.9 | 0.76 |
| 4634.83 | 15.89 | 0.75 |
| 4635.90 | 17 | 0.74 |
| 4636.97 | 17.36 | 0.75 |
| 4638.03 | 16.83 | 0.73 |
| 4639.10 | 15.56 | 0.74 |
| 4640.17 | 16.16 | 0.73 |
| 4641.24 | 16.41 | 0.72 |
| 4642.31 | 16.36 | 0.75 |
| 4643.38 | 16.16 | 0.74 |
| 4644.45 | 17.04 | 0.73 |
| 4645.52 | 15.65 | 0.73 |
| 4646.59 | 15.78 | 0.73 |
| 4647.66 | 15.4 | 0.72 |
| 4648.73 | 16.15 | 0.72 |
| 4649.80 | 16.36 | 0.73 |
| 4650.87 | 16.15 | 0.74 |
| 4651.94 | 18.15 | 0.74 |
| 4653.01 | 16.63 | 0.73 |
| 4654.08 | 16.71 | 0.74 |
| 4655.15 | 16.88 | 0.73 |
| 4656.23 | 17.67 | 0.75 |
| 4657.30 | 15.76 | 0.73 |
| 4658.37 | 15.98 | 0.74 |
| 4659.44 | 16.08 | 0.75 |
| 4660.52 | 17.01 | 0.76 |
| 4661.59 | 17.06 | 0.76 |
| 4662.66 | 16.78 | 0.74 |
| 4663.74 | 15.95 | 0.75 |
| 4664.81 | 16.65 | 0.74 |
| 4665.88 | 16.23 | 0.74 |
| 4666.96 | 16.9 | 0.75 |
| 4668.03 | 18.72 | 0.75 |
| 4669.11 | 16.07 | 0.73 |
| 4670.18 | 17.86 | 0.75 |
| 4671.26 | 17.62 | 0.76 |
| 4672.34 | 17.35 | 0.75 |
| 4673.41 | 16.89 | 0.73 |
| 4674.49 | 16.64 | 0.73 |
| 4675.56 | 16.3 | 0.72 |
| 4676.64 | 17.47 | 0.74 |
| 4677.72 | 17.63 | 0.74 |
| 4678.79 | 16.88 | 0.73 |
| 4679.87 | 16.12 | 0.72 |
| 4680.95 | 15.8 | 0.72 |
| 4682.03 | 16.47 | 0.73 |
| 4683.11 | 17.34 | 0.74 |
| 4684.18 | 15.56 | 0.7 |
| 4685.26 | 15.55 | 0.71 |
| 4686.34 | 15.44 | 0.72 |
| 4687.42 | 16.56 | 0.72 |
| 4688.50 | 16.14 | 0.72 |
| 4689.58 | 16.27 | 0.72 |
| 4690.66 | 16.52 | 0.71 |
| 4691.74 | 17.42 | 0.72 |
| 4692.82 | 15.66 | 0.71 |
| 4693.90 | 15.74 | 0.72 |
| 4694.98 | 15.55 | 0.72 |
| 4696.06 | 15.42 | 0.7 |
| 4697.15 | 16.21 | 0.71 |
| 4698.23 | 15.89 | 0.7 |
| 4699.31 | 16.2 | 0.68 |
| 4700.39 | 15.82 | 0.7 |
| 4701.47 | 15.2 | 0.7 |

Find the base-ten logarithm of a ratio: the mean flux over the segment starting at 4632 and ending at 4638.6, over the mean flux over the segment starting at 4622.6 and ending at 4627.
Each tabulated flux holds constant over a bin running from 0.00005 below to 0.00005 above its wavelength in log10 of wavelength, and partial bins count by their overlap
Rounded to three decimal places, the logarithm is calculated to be 0.010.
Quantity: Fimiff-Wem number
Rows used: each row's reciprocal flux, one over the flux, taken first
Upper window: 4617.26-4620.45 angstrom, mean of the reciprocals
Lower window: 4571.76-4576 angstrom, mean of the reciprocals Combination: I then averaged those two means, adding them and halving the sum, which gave 0.0601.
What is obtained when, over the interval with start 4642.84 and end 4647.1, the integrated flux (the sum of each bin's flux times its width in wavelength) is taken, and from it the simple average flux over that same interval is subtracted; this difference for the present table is 53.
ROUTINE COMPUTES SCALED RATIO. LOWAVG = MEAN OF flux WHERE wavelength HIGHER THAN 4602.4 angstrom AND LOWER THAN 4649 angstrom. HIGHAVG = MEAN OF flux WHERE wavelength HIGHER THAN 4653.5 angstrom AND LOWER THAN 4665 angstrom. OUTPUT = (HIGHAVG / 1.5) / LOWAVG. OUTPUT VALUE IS 0.67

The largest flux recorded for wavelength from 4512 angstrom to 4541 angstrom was 20.36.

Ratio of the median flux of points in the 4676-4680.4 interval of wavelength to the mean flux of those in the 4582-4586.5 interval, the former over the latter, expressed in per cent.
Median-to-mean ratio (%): 100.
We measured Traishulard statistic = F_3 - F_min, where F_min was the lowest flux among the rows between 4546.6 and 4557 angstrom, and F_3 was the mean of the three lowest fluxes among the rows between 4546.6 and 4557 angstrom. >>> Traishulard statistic 1.1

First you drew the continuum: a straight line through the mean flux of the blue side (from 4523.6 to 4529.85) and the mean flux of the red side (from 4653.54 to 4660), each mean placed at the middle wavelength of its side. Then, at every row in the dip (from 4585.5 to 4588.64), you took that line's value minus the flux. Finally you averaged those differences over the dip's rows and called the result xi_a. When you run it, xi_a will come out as 0.0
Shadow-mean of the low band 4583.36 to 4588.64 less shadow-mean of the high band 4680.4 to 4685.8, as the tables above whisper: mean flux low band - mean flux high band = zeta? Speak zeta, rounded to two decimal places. 1.08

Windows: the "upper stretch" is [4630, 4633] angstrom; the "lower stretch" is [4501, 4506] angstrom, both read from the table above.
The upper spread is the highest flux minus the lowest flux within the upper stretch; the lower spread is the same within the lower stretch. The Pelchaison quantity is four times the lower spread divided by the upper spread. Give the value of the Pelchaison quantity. 20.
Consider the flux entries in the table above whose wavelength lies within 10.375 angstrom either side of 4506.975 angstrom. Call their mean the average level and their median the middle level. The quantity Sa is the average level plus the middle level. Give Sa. 36.8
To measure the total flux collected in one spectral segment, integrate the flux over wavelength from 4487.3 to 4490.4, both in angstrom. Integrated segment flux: 55.2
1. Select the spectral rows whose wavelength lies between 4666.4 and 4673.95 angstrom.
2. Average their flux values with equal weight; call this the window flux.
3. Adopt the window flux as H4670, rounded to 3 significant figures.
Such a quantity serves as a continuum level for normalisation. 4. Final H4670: 17.3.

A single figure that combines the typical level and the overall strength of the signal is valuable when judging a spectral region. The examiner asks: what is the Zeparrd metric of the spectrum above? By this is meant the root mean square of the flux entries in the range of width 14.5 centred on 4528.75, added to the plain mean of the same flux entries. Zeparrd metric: 36.6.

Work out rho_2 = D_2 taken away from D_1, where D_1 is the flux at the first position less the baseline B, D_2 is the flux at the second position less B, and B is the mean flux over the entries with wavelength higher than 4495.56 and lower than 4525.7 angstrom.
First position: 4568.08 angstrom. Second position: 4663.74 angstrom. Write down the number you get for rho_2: 2.2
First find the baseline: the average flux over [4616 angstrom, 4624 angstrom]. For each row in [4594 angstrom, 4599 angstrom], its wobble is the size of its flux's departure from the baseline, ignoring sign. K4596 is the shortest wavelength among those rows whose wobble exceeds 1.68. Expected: 4594.45 angstrom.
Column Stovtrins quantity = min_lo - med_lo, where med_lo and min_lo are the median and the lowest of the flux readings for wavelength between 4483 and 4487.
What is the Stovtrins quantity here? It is -0.55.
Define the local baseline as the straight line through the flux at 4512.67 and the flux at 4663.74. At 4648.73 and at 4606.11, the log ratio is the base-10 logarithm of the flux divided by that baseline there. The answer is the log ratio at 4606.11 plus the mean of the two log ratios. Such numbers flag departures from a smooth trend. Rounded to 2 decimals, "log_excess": -0.04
